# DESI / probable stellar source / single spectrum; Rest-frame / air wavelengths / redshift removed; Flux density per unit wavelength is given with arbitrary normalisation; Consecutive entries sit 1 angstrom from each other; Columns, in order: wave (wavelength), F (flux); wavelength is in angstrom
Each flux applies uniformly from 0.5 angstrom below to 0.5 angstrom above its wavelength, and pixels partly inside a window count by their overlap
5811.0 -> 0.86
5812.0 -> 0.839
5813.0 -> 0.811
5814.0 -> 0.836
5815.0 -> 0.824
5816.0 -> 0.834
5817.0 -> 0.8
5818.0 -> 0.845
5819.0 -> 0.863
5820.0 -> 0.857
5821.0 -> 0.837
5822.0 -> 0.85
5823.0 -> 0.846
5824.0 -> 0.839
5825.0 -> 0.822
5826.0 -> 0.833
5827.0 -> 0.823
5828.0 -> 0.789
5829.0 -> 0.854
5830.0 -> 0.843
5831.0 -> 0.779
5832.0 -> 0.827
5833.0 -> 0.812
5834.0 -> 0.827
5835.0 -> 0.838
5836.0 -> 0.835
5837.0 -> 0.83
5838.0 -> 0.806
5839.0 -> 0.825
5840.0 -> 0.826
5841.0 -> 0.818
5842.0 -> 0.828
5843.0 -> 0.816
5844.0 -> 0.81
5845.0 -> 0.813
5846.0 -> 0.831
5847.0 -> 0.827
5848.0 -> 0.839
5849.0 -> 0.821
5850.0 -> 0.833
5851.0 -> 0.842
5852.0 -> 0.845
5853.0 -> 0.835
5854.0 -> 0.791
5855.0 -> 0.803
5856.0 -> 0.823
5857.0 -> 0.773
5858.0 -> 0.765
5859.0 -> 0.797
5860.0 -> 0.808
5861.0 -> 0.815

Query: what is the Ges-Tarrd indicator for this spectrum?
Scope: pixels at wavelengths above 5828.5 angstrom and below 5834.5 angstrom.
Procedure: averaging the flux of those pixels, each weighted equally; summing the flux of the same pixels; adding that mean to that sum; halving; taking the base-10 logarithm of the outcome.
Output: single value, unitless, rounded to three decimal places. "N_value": 0.460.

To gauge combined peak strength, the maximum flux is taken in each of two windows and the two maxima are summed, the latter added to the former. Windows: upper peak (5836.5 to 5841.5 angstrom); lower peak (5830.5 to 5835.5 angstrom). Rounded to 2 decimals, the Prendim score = 1.67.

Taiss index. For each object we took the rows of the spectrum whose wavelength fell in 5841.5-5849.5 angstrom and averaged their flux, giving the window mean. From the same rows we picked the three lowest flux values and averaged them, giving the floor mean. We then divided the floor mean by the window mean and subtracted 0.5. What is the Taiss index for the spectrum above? 0.488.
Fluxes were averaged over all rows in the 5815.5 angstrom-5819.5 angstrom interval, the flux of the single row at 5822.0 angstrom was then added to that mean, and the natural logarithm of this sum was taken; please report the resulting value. 0.522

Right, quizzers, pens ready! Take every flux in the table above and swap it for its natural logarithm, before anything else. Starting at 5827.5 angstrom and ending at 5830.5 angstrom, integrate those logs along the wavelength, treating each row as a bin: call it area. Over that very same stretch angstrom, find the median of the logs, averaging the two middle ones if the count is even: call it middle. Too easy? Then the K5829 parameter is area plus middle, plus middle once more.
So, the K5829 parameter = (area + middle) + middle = -0.907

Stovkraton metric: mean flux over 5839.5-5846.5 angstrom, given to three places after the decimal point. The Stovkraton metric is 0.820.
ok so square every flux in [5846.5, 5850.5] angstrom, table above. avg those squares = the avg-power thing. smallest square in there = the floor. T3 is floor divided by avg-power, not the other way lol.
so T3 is 0.98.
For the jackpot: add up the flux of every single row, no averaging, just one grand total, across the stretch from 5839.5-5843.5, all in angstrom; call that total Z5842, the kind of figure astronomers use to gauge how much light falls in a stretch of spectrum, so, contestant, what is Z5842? 3.3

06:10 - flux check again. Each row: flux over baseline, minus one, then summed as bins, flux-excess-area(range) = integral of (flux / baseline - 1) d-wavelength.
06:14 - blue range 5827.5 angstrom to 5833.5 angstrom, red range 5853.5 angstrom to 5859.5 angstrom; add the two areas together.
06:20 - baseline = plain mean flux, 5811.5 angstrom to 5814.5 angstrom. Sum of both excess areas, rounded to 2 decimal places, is -0.35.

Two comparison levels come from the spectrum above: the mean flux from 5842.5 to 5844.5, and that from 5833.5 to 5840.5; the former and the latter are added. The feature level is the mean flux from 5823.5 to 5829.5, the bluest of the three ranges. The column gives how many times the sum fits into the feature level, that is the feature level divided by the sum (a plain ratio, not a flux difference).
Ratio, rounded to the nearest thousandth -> 0.504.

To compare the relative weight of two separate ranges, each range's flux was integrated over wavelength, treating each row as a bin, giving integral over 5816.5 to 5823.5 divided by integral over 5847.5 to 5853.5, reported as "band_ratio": 1.2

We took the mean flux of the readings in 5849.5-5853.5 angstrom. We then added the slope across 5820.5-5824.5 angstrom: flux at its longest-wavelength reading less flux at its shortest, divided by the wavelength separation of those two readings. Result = 0.839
